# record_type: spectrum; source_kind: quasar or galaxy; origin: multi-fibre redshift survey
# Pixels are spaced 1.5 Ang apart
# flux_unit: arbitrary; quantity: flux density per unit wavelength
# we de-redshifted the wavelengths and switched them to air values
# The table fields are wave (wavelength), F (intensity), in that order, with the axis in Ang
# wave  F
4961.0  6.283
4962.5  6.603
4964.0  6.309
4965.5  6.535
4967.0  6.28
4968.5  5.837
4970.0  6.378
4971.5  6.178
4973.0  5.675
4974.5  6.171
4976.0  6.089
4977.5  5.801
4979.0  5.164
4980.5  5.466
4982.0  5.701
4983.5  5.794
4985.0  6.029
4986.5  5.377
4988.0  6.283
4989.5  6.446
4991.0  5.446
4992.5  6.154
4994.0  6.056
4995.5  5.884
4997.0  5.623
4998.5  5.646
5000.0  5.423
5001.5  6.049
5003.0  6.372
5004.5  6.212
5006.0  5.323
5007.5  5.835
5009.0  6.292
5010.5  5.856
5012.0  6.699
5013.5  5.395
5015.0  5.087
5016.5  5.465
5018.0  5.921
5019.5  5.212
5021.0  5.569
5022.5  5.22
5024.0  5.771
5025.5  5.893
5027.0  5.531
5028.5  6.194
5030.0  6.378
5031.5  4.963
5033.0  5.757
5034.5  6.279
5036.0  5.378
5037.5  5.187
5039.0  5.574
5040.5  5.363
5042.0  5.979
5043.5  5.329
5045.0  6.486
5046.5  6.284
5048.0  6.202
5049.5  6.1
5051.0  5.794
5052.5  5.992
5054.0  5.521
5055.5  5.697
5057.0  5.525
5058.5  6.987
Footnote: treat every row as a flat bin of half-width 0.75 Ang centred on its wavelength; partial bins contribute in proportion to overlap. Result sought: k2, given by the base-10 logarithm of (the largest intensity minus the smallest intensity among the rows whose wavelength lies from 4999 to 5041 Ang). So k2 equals 0.24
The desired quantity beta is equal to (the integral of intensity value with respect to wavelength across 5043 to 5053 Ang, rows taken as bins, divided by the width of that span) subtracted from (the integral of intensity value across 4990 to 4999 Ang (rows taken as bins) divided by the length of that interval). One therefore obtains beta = -0.2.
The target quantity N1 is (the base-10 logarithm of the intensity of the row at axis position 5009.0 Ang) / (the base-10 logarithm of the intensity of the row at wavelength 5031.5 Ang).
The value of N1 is 1.15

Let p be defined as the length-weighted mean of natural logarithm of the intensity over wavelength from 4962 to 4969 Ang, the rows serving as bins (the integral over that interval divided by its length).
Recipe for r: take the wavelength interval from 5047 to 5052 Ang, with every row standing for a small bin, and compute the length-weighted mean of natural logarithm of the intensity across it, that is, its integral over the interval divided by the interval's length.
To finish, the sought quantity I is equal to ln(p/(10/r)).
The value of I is -1.10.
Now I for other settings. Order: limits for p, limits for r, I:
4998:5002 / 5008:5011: -1.16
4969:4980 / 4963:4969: -1.12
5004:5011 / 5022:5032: -1.17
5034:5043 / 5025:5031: -1.18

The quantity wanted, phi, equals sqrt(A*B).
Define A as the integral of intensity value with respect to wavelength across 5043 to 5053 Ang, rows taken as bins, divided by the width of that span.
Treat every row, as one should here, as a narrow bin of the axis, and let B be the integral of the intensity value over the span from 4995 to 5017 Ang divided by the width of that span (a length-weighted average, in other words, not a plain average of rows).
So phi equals 5.93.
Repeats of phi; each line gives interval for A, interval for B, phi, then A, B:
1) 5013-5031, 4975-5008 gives 5.73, 5.63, 5.83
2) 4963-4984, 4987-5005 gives 5.96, 5.97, 5.95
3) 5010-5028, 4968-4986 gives 5.74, 5.64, 5.85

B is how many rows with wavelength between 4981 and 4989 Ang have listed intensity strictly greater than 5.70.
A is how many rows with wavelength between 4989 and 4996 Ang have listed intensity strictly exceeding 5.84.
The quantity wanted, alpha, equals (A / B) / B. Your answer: 0.25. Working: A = 4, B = 4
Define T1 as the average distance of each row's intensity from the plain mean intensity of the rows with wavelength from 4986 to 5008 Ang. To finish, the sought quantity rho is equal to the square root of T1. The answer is 0.57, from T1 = 0.33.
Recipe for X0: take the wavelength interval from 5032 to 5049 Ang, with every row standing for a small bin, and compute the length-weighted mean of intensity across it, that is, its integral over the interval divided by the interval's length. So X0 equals 5.79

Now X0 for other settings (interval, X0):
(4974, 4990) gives 5.83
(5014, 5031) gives 5.64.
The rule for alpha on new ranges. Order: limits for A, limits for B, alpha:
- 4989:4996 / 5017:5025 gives 1.00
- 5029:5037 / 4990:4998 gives 0.22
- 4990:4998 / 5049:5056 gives 0.33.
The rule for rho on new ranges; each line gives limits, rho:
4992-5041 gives 0.60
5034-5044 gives 0.56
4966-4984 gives 0.53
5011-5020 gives 0.67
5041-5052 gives 0.53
